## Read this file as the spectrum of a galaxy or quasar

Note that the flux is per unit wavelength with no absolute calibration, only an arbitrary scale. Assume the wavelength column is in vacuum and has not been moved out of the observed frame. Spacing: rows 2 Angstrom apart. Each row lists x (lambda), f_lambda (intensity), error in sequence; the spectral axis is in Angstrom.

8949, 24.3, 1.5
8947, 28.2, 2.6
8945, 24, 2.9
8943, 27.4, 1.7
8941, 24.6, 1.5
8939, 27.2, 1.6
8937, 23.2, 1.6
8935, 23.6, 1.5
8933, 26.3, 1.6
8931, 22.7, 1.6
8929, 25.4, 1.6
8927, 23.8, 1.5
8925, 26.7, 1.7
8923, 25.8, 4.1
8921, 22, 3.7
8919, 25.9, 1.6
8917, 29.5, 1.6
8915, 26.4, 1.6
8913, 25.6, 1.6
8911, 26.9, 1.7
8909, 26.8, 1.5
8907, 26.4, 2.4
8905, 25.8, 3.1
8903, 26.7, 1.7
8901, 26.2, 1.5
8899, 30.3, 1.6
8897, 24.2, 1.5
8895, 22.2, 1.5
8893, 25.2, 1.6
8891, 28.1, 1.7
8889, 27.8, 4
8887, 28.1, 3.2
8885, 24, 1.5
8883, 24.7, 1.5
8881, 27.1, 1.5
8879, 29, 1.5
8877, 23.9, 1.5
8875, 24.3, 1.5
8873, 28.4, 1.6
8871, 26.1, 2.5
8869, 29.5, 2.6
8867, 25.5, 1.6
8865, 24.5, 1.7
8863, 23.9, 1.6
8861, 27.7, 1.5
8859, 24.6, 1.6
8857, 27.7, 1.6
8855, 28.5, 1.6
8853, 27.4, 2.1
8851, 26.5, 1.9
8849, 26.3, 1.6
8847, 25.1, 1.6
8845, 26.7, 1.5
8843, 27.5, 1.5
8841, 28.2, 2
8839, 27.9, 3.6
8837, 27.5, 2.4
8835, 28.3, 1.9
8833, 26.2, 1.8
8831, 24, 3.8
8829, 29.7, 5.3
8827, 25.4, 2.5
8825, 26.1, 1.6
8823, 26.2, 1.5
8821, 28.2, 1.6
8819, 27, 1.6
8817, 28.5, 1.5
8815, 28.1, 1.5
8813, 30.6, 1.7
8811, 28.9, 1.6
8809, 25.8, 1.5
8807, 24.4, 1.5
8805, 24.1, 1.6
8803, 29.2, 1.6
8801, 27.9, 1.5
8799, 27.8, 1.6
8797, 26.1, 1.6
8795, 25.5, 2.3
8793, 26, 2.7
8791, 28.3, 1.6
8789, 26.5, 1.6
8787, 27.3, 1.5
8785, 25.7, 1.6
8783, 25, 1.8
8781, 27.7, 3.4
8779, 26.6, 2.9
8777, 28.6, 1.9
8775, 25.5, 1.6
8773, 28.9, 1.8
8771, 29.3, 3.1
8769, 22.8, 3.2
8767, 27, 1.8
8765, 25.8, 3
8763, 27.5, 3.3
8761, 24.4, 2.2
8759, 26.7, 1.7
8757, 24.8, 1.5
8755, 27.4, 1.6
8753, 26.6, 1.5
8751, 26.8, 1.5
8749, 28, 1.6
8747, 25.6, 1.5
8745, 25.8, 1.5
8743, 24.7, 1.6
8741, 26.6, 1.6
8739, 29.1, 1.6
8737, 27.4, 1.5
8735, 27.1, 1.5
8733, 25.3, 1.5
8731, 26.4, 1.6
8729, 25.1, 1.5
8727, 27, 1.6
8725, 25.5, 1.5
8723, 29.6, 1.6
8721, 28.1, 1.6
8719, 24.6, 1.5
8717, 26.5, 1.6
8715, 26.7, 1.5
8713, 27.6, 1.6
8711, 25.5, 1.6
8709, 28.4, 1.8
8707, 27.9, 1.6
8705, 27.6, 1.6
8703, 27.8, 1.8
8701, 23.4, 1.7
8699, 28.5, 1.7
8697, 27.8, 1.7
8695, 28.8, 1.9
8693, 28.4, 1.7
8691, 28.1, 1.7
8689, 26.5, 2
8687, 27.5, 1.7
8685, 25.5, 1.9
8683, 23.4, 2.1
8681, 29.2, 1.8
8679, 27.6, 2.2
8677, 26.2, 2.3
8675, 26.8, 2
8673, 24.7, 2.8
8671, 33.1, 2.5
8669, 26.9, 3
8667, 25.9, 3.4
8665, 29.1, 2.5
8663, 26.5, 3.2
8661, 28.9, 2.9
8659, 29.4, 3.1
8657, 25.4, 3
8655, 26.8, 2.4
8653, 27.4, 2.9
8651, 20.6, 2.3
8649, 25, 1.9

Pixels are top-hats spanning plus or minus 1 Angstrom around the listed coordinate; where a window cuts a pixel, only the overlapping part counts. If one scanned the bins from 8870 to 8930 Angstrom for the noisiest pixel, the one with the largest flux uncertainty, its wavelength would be 8923 Angstrom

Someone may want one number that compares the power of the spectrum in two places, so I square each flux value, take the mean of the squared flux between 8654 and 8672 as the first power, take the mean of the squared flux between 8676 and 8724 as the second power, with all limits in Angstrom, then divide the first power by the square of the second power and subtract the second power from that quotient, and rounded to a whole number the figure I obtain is -739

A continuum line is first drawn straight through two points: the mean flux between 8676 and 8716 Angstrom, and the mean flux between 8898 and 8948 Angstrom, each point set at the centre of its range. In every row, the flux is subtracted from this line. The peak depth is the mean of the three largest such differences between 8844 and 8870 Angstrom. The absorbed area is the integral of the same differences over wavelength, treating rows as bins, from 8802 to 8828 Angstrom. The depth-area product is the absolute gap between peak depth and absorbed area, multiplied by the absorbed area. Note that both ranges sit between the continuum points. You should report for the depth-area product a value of -306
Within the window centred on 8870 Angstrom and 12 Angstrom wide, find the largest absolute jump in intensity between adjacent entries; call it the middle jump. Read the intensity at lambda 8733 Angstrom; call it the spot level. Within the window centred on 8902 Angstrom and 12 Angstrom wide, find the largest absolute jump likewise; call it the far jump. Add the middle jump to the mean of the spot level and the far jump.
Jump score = 19.8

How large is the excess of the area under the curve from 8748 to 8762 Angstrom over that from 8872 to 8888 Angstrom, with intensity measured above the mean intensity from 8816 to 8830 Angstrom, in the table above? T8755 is 5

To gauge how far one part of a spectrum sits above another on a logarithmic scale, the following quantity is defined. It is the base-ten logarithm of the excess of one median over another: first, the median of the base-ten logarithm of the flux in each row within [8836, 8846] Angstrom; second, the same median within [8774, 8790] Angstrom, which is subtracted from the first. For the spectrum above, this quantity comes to -1.8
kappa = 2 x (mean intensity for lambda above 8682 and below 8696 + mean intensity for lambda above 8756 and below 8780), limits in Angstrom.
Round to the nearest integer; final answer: 107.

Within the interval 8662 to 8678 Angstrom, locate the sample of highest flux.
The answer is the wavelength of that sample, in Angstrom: 8671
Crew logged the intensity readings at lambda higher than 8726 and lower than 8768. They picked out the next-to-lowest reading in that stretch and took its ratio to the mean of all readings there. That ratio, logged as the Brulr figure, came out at 0.934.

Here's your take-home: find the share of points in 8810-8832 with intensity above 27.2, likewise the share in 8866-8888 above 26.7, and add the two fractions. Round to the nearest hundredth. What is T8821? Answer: 1.00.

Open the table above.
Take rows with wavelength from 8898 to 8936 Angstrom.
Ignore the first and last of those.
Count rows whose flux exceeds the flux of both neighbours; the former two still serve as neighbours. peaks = 6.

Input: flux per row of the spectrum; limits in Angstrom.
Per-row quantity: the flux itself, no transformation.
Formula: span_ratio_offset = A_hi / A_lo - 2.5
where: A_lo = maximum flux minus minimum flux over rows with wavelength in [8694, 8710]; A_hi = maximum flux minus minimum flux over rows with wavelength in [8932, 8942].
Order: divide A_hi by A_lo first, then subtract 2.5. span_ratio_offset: -1.8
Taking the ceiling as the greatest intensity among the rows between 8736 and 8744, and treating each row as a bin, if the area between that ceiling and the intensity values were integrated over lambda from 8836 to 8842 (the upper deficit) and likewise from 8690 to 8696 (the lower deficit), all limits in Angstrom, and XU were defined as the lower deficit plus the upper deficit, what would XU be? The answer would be 11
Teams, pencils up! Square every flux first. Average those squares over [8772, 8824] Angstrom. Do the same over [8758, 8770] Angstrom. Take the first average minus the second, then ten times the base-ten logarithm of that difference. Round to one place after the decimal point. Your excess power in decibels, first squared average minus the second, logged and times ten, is 18.7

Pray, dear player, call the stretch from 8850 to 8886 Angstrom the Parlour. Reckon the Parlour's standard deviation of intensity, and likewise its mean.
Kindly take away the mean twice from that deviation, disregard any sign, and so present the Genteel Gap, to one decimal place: 50.7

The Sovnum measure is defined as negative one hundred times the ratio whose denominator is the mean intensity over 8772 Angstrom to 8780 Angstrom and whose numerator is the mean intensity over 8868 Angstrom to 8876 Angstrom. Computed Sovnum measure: -99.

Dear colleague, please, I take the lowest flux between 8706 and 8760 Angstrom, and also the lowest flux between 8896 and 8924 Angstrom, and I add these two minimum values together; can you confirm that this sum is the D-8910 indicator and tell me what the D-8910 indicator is 46.6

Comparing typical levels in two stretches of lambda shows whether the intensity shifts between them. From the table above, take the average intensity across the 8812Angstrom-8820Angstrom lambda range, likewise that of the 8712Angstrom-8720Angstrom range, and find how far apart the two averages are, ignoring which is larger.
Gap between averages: 2.2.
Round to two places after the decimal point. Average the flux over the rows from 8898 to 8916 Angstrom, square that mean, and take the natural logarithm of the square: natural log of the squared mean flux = 6.58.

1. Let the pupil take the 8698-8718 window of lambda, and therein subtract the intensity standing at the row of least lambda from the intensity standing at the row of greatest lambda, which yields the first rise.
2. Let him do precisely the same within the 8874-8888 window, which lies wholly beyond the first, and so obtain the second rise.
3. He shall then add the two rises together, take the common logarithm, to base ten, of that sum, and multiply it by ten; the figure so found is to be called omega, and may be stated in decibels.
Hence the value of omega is 3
